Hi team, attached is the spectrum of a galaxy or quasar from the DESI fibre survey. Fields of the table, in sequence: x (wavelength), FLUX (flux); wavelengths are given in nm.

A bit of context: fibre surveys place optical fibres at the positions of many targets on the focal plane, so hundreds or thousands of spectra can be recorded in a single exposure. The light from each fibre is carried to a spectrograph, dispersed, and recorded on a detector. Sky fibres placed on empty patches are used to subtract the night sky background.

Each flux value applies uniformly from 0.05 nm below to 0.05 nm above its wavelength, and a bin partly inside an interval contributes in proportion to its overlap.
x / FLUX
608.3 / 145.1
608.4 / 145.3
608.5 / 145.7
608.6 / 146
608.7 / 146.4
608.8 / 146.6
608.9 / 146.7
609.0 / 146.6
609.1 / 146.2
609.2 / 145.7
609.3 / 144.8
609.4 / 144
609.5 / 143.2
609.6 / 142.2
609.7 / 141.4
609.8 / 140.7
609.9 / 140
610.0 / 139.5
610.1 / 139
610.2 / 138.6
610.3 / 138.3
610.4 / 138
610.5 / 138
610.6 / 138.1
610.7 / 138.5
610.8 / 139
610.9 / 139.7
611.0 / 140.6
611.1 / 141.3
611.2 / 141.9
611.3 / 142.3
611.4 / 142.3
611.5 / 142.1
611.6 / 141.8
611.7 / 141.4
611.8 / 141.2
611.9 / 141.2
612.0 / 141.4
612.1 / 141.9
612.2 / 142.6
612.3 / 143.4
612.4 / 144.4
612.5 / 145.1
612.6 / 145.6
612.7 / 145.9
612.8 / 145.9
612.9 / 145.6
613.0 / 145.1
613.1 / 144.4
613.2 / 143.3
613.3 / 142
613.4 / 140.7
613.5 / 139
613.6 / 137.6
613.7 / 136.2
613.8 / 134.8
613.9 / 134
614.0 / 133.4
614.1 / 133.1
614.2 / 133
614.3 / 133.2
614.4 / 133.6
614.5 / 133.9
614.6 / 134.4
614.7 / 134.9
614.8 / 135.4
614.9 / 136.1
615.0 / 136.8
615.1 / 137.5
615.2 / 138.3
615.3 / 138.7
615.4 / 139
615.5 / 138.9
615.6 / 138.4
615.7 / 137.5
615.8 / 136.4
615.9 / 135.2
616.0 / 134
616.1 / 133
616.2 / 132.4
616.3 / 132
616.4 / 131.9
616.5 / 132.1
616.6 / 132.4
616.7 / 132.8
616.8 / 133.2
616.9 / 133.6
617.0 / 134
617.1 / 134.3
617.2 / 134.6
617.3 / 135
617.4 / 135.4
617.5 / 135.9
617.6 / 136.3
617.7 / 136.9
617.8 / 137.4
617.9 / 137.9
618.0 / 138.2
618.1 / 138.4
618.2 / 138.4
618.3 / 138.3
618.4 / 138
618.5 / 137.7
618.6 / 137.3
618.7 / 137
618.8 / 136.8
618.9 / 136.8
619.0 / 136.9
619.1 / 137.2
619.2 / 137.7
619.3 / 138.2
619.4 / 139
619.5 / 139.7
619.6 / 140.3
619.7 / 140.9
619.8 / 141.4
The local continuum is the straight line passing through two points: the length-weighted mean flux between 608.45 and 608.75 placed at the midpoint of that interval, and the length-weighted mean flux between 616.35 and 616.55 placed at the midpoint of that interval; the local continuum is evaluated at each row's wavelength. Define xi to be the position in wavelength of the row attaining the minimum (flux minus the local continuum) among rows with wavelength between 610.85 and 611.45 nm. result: 610.9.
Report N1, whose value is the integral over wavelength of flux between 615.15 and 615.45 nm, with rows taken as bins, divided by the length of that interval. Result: 138.7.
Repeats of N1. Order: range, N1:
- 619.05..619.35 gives 137.7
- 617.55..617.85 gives 136.9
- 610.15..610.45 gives 138.3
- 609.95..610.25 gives 139.0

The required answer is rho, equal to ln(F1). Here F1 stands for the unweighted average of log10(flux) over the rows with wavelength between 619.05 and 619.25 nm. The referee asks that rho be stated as 0.760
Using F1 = 2.14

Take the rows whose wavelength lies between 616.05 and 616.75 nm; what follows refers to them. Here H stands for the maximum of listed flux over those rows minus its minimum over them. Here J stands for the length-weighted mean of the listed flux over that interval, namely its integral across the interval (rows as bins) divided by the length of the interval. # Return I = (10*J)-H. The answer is 1323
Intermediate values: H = 1.1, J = 132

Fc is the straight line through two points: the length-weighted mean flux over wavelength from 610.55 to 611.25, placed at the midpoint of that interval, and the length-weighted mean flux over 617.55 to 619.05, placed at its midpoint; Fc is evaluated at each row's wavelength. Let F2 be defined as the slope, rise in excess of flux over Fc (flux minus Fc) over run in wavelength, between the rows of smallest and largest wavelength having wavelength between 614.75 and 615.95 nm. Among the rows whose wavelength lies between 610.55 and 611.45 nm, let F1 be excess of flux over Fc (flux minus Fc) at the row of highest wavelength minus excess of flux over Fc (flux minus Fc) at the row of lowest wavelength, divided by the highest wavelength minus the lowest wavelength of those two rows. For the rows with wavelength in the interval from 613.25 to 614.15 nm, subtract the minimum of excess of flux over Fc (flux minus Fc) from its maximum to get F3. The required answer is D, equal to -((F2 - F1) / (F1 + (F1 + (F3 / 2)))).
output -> 0.4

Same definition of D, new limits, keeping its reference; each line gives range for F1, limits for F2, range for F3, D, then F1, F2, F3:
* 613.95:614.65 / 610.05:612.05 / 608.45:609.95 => 0.1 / 2.0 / 1.6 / 6.4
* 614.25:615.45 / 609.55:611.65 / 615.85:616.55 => 0.4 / 5.6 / 0.1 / 3.1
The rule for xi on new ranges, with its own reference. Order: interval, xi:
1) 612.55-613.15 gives 613.1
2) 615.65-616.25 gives 616.2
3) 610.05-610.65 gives 610.4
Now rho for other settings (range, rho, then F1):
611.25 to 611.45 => 0.767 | 2.15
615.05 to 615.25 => 0.761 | 2.14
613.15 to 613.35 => 0.767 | 2.15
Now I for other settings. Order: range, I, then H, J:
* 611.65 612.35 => 1417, 2.2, 142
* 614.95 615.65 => 1380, 2.2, 138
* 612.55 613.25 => 1449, 2.6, 145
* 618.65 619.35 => 1371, 1.4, 137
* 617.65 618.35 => 1378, 1.5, 138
